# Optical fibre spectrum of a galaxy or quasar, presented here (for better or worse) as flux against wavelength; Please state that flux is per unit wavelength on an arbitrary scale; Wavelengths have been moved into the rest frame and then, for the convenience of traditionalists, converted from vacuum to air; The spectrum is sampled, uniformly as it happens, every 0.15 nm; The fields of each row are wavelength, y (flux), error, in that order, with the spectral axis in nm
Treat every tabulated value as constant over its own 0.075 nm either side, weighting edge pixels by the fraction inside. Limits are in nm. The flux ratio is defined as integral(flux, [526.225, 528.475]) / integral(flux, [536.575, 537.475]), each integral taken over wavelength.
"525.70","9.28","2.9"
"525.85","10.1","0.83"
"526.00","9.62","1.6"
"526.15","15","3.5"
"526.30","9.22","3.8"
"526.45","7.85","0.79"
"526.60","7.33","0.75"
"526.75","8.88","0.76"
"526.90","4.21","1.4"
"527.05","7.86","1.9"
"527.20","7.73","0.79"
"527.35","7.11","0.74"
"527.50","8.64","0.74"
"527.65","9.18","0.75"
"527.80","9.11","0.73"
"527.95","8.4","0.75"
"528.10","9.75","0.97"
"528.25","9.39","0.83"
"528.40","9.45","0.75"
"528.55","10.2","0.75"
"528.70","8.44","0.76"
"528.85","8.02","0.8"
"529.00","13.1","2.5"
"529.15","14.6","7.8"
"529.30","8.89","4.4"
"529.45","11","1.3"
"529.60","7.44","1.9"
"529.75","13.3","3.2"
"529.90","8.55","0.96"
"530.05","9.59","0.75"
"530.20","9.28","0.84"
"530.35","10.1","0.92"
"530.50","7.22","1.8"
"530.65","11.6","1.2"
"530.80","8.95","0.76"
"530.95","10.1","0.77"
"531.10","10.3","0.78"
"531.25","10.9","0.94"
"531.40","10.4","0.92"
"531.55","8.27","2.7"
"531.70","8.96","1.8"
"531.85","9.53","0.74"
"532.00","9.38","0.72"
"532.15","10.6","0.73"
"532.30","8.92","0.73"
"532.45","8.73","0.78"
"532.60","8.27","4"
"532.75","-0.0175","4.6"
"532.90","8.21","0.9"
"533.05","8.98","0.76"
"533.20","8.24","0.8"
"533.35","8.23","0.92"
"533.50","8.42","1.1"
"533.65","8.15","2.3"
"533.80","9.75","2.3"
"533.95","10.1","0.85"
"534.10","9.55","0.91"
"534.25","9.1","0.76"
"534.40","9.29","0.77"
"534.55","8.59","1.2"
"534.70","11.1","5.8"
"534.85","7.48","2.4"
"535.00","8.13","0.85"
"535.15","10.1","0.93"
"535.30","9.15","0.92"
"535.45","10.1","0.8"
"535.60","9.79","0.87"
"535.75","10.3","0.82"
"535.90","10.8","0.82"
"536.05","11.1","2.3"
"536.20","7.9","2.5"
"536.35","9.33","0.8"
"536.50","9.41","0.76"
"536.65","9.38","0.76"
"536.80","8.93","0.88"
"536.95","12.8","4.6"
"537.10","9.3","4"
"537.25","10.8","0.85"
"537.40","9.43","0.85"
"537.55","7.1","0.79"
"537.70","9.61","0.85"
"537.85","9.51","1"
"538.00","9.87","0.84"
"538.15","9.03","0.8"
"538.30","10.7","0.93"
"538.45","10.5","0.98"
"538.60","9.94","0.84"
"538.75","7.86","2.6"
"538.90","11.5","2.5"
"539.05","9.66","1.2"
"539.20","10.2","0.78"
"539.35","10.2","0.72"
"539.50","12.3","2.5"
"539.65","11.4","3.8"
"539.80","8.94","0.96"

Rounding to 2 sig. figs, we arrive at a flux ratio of 2.0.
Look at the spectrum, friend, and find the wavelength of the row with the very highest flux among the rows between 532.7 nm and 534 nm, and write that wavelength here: 533.95 nm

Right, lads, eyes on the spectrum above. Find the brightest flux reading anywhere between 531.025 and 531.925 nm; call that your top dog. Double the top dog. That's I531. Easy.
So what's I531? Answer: 21.8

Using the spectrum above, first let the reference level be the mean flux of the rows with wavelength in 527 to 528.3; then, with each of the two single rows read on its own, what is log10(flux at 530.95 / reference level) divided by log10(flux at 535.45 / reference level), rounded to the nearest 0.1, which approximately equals 1.0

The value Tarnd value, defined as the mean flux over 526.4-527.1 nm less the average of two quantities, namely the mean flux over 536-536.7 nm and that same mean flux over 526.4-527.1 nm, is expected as -1.1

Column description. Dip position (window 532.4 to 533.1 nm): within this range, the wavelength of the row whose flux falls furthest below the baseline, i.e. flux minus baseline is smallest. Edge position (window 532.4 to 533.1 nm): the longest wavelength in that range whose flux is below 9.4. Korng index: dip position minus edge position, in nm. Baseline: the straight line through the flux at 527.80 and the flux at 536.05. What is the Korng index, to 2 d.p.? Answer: -0.30 nm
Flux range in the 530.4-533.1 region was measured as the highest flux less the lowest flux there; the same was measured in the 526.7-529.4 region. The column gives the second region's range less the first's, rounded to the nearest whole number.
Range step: -1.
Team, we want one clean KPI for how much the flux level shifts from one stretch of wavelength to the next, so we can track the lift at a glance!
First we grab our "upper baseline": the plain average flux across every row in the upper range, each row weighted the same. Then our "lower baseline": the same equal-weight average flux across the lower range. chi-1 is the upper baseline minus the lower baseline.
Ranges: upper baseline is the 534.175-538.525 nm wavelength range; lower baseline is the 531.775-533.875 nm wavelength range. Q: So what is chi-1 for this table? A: 1.4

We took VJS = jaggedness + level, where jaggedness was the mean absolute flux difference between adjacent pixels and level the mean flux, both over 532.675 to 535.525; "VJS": 9.9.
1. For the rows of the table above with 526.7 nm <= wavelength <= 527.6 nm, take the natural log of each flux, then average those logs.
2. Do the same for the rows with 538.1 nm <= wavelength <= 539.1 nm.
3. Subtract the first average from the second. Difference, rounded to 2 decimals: 0.31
